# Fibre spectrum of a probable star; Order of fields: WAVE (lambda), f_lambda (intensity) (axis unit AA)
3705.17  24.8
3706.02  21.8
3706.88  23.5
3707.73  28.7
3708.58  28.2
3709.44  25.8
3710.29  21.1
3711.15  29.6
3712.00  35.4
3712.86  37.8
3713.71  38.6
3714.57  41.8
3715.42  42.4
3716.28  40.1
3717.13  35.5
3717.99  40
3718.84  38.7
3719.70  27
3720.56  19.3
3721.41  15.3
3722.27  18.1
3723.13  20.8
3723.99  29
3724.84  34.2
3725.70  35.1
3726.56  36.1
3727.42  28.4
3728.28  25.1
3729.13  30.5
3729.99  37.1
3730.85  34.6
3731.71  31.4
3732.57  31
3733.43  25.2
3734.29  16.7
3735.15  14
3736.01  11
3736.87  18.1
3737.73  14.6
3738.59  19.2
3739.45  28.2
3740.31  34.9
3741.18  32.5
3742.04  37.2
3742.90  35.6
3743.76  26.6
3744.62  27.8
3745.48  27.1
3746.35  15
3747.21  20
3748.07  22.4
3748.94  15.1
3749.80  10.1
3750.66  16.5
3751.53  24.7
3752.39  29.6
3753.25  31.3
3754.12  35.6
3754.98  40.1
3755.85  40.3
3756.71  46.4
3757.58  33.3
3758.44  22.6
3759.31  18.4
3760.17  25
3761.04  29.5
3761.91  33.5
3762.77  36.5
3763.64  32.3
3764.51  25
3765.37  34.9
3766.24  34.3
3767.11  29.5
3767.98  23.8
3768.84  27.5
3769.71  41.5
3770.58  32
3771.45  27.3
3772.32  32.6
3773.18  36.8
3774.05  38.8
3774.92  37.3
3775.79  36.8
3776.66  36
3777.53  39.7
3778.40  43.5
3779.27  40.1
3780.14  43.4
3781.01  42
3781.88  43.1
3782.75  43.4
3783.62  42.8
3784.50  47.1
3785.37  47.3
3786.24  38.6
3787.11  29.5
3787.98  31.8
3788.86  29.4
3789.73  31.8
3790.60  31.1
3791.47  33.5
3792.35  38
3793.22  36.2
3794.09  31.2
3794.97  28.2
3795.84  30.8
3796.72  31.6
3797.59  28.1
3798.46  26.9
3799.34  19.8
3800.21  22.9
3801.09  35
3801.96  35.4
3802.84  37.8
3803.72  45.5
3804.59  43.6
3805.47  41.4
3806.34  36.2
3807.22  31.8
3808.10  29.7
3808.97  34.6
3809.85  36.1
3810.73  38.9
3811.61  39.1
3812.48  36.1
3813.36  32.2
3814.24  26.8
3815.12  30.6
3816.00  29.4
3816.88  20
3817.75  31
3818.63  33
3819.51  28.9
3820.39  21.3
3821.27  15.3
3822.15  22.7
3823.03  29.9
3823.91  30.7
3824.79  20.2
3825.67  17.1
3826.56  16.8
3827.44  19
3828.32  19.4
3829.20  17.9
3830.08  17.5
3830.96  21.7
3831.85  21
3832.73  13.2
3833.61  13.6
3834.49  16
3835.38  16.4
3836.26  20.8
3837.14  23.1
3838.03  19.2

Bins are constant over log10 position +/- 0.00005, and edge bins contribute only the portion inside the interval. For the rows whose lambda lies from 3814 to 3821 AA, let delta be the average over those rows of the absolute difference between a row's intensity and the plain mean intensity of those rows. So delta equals 3.7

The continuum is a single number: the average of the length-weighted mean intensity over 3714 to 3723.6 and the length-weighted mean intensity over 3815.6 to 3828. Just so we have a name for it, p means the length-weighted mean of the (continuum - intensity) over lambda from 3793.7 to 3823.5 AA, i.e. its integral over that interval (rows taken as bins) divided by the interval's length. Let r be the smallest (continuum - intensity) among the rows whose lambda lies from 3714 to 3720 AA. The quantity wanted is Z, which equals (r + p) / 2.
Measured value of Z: -9.4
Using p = -4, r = -15.0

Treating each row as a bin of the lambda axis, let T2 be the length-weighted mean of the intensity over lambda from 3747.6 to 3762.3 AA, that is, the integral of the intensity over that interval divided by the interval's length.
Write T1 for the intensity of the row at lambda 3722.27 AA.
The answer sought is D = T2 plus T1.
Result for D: 46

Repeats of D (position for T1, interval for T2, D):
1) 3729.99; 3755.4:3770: 68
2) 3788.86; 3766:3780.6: 65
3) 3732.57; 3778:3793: 70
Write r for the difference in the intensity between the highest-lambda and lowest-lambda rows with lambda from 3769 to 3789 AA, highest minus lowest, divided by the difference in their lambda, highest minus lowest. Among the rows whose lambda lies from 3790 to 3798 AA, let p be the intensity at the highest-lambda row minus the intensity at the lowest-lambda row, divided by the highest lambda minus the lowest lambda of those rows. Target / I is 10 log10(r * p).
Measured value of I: -6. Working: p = -0.4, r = -0.63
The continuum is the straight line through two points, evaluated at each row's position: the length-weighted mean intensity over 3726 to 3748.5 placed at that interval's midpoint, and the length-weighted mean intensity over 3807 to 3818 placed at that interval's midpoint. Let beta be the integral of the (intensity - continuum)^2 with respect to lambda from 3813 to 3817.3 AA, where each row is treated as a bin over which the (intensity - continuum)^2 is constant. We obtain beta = 168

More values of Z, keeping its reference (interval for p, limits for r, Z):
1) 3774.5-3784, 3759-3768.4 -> -11.2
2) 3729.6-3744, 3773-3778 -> -5.6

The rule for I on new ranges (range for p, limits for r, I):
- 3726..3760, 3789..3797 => -18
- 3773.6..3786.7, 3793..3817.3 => -19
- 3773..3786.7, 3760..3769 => -14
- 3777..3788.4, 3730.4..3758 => -14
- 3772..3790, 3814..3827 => -14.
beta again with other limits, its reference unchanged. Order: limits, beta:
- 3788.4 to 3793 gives 67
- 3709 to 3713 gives 245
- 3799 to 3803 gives 210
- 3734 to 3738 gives 535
